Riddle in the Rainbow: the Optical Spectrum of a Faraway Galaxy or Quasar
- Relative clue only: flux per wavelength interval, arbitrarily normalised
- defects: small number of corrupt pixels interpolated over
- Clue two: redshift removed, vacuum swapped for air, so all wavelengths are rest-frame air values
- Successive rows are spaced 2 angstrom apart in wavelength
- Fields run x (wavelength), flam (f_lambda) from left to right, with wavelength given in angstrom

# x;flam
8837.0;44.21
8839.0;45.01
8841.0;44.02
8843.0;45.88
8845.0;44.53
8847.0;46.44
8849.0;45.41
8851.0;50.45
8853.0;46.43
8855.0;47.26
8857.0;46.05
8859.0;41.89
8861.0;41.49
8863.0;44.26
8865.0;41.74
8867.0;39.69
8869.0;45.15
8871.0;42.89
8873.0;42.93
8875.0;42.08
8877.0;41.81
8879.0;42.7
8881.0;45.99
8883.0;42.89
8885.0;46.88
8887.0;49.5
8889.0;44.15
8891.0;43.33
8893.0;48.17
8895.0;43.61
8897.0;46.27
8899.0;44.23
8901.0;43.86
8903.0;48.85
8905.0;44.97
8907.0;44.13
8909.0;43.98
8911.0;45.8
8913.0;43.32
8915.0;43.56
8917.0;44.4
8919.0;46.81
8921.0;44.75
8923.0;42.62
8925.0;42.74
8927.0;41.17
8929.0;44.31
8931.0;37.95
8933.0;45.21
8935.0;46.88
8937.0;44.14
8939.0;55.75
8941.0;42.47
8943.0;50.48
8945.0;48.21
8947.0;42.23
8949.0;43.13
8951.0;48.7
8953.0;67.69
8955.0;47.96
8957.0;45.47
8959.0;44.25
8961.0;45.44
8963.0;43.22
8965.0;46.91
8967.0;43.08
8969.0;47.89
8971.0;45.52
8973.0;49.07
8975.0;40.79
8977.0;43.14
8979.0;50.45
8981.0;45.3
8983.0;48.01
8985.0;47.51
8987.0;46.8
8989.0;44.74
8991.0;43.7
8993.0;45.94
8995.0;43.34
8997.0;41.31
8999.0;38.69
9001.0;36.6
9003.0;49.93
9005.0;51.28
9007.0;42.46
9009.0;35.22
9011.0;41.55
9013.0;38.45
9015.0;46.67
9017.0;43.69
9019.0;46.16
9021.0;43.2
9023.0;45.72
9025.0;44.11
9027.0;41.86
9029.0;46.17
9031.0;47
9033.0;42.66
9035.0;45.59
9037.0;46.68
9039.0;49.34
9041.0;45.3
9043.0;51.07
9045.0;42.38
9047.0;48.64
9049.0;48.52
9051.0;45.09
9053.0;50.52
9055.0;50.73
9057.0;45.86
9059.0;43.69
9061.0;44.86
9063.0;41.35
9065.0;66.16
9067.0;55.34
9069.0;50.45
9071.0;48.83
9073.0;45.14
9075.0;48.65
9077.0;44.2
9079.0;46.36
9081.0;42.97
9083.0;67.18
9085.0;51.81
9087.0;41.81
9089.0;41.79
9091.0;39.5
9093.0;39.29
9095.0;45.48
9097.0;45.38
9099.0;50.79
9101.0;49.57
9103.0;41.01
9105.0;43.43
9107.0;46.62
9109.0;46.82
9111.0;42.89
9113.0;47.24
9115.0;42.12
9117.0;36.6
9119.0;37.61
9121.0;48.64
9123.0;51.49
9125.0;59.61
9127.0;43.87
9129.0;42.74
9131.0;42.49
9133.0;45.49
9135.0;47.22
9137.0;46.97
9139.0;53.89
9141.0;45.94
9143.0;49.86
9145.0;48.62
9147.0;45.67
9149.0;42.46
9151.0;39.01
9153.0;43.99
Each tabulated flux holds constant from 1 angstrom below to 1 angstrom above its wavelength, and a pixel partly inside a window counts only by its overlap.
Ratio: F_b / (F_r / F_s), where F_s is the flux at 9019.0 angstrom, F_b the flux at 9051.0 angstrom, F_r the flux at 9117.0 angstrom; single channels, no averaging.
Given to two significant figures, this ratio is 57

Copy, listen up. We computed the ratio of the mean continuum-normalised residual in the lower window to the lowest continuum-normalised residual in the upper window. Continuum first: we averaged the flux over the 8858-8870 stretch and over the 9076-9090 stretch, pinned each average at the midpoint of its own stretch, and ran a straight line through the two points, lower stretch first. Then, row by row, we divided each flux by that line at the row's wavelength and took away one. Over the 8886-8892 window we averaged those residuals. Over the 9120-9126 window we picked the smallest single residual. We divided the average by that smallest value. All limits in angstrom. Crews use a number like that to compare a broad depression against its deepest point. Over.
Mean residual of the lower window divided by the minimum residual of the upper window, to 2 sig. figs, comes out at -8.4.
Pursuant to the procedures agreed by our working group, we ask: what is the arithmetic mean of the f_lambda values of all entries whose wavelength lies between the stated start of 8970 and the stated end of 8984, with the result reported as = 46.0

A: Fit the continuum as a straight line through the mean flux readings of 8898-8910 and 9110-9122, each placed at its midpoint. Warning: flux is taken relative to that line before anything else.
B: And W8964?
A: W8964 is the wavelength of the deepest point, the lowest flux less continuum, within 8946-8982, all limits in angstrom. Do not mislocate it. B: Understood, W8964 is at 8975.0 angstrom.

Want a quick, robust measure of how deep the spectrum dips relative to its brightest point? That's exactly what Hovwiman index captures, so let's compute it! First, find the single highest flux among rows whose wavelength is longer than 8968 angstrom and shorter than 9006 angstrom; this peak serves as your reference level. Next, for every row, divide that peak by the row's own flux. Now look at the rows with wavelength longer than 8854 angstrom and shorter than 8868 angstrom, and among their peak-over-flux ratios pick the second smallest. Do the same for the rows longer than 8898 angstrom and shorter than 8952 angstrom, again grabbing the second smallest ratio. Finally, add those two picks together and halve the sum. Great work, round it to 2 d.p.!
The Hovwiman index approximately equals 1.06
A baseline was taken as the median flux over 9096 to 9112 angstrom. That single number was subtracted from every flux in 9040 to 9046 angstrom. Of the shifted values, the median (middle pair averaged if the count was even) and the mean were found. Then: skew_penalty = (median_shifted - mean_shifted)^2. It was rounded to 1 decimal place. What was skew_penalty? 0.9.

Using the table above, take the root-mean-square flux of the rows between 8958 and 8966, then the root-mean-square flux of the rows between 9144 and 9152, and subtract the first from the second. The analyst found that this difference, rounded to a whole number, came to -1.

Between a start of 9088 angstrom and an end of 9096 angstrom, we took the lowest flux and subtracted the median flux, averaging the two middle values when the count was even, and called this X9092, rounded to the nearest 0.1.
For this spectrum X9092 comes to -1.4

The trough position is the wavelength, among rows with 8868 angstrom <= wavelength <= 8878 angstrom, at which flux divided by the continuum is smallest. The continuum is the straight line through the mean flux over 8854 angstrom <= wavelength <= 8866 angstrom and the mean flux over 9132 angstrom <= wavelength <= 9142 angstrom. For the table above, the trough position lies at 8877.0 angstrom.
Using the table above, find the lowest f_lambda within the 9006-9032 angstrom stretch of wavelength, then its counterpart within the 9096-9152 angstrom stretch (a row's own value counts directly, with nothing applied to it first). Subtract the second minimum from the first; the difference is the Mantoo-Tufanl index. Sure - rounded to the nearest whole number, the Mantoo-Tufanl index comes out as -1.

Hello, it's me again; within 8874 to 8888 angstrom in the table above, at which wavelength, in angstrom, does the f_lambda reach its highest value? 8887.0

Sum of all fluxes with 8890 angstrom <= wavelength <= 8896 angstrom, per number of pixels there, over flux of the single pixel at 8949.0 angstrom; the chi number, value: 1.04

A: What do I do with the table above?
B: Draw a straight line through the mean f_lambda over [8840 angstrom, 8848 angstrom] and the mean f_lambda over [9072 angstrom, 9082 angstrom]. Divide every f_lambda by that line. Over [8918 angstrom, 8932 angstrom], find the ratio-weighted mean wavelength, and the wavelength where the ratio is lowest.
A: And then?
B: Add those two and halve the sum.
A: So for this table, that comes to 8927.9 angstrom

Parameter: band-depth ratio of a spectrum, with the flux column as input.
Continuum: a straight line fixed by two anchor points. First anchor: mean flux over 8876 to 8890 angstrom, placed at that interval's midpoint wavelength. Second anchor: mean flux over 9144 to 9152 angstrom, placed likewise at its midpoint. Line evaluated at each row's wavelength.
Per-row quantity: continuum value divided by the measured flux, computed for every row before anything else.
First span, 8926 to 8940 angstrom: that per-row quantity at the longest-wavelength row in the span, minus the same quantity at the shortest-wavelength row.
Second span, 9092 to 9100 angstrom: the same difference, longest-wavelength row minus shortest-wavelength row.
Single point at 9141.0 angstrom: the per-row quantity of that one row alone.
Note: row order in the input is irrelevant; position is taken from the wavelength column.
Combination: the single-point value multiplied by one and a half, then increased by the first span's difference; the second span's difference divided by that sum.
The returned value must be -0.22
